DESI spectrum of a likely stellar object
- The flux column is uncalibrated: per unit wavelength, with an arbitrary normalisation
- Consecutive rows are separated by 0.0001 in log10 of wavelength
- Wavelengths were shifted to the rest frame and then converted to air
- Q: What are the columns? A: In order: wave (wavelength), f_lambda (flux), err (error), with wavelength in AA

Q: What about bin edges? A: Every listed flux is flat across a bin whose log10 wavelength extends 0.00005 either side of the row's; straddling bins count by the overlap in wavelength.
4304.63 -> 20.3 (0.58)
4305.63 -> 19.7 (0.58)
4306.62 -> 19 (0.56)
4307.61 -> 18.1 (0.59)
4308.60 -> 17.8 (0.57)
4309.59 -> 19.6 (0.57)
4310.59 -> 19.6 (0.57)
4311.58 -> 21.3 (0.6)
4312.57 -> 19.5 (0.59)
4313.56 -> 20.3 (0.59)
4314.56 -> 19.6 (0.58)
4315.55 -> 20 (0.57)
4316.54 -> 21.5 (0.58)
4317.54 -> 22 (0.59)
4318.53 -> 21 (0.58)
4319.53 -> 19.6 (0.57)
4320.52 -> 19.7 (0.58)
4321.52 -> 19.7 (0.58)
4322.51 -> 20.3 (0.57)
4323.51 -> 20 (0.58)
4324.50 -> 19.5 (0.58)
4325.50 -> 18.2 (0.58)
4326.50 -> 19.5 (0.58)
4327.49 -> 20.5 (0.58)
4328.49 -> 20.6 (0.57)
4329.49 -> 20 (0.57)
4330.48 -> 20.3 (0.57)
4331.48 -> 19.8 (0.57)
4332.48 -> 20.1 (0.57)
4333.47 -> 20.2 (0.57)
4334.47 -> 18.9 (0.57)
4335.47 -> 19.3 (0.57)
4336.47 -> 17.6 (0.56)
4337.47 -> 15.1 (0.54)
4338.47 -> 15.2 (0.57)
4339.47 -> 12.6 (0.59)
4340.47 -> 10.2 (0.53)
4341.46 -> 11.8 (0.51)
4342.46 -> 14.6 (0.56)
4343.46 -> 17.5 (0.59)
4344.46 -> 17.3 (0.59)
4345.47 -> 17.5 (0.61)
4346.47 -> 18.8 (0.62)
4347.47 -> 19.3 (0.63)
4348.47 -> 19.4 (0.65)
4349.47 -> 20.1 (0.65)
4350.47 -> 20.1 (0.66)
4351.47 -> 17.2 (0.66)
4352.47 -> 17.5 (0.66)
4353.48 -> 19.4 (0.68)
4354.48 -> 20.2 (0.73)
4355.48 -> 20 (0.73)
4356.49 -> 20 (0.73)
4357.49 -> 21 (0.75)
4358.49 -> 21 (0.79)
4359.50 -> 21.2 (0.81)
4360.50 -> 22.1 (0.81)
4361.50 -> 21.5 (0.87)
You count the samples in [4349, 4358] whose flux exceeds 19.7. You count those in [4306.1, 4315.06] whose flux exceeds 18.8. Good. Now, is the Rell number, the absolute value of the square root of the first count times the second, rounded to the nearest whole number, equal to 6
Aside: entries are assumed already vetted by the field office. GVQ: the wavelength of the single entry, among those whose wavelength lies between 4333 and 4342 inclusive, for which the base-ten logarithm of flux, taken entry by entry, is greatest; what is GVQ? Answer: 4333.47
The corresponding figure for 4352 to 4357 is 4354.48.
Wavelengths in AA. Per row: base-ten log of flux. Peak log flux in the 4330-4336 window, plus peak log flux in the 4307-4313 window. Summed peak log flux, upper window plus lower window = 2.64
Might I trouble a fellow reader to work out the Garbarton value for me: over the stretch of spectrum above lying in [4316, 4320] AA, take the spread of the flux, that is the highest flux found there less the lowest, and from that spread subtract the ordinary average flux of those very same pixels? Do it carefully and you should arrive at -18.6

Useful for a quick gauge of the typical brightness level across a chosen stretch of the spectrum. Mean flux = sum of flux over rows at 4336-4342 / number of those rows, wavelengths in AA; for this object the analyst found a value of 14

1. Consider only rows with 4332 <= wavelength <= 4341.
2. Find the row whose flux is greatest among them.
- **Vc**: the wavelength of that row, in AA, 4333.47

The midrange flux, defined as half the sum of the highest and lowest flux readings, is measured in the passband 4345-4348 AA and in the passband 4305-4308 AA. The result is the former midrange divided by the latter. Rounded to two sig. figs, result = 0.97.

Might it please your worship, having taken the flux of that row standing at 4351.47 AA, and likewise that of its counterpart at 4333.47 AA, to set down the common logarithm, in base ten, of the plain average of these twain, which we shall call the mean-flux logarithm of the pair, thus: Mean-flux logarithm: 1.27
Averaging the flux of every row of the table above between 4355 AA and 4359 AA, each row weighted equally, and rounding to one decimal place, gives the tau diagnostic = 20.5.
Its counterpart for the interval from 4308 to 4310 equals 18.7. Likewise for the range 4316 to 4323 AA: 20.5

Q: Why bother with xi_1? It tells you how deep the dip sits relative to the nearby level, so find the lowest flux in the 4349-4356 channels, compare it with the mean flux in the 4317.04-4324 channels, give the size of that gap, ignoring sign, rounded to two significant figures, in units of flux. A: 3.1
